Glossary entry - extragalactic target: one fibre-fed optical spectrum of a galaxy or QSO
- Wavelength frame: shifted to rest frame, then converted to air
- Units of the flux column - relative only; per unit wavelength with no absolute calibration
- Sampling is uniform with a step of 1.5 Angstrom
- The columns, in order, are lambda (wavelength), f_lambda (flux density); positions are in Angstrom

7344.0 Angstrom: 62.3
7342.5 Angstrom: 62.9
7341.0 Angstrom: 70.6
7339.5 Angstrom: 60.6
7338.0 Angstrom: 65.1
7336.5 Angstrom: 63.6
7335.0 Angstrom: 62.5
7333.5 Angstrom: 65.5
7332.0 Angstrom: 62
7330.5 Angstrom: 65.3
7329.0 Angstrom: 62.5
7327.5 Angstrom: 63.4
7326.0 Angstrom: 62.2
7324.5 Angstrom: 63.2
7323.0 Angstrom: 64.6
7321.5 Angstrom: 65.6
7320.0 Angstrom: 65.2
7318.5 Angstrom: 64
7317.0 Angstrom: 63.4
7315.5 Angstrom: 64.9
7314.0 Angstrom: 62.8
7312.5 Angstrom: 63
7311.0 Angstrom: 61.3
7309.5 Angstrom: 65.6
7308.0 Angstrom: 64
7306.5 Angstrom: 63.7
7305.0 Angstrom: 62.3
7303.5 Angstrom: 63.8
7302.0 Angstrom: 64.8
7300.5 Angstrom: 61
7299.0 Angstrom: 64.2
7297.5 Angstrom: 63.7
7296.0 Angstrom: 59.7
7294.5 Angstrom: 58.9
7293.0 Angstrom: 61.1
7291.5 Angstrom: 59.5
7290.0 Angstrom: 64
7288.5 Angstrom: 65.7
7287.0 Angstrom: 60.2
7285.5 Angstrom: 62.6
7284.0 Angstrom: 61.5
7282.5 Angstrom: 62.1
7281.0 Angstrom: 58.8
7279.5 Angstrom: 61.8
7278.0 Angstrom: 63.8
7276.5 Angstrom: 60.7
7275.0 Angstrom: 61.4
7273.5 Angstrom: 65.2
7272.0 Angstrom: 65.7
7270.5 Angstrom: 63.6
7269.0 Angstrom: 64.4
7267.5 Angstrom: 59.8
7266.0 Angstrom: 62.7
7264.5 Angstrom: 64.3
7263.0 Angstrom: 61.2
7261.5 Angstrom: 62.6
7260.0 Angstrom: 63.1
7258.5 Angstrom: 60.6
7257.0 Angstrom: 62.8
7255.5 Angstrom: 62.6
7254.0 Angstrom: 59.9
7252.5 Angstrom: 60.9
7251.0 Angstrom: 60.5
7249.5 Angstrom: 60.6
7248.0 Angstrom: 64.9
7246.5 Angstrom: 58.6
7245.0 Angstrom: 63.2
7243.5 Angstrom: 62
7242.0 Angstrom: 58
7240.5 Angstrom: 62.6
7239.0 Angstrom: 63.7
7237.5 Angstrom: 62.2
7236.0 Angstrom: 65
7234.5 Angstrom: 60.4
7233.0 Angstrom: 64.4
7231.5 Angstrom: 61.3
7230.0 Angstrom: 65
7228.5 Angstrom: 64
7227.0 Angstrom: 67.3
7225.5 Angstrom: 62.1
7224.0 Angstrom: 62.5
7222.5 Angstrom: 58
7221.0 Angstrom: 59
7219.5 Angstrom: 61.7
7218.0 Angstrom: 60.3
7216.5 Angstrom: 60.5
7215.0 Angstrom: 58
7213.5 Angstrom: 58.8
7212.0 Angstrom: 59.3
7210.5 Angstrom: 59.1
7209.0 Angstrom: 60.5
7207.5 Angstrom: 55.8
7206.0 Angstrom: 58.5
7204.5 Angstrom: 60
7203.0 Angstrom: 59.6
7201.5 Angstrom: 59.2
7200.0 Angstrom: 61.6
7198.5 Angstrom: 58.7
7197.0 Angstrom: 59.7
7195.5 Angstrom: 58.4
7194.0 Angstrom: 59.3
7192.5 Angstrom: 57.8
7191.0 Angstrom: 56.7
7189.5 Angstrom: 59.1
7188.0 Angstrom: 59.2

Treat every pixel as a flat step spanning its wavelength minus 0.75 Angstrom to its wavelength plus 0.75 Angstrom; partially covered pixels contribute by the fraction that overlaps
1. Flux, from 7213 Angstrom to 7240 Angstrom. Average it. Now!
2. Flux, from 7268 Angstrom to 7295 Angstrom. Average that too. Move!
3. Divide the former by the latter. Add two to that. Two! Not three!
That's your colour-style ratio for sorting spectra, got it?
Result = 2.99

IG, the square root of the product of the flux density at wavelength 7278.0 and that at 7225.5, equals 62.9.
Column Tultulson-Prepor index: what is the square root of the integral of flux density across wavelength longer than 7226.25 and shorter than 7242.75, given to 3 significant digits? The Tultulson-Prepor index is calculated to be 32.3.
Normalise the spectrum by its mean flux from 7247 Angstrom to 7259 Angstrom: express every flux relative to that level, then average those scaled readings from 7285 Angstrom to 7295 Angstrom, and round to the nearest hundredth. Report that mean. 1.00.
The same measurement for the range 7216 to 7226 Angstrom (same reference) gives 0.98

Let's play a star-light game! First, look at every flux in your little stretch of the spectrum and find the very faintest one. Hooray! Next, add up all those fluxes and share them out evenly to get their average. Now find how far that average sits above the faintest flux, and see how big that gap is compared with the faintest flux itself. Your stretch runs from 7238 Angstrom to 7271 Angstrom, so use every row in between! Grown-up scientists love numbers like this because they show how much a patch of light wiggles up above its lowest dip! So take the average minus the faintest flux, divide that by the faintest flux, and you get 0.068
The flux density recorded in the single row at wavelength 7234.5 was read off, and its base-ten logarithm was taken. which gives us 1.781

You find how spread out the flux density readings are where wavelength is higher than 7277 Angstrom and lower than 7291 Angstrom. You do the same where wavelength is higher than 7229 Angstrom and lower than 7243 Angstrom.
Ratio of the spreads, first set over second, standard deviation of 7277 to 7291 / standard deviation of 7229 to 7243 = 0.89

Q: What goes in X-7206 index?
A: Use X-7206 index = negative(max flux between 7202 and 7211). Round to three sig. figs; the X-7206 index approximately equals -60.5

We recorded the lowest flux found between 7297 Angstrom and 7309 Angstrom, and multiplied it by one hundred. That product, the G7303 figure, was 6100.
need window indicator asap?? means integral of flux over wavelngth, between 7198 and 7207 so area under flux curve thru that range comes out 536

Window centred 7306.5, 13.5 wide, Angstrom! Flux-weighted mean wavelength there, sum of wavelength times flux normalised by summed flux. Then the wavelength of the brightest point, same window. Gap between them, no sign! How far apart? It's 3.0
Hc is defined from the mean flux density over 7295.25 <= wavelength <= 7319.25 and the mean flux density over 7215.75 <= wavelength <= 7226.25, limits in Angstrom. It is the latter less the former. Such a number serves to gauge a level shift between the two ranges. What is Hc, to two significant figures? -2.7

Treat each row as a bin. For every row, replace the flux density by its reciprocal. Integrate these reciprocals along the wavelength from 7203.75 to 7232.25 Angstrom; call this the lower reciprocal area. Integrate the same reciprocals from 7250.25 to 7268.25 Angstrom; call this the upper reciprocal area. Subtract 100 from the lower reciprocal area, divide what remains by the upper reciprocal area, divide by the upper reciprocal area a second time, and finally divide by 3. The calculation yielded -390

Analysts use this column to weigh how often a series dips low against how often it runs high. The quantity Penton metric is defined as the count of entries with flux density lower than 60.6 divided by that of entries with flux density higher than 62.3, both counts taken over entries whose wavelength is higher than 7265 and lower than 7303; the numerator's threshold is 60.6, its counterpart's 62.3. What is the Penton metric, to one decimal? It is 0.5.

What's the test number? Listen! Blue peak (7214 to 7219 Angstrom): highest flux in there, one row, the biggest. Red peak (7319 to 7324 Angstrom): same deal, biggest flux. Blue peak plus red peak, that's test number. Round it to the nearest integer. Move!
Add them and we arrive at 126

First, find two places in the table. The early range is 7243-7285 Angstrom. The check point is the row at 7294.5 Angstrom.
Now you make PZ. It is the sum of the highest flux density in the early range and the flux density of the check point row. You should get 125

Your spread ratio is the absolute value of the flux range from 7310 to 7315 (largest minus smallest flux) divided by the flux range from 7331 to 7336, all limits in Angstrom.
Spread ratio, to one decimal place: 0.5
